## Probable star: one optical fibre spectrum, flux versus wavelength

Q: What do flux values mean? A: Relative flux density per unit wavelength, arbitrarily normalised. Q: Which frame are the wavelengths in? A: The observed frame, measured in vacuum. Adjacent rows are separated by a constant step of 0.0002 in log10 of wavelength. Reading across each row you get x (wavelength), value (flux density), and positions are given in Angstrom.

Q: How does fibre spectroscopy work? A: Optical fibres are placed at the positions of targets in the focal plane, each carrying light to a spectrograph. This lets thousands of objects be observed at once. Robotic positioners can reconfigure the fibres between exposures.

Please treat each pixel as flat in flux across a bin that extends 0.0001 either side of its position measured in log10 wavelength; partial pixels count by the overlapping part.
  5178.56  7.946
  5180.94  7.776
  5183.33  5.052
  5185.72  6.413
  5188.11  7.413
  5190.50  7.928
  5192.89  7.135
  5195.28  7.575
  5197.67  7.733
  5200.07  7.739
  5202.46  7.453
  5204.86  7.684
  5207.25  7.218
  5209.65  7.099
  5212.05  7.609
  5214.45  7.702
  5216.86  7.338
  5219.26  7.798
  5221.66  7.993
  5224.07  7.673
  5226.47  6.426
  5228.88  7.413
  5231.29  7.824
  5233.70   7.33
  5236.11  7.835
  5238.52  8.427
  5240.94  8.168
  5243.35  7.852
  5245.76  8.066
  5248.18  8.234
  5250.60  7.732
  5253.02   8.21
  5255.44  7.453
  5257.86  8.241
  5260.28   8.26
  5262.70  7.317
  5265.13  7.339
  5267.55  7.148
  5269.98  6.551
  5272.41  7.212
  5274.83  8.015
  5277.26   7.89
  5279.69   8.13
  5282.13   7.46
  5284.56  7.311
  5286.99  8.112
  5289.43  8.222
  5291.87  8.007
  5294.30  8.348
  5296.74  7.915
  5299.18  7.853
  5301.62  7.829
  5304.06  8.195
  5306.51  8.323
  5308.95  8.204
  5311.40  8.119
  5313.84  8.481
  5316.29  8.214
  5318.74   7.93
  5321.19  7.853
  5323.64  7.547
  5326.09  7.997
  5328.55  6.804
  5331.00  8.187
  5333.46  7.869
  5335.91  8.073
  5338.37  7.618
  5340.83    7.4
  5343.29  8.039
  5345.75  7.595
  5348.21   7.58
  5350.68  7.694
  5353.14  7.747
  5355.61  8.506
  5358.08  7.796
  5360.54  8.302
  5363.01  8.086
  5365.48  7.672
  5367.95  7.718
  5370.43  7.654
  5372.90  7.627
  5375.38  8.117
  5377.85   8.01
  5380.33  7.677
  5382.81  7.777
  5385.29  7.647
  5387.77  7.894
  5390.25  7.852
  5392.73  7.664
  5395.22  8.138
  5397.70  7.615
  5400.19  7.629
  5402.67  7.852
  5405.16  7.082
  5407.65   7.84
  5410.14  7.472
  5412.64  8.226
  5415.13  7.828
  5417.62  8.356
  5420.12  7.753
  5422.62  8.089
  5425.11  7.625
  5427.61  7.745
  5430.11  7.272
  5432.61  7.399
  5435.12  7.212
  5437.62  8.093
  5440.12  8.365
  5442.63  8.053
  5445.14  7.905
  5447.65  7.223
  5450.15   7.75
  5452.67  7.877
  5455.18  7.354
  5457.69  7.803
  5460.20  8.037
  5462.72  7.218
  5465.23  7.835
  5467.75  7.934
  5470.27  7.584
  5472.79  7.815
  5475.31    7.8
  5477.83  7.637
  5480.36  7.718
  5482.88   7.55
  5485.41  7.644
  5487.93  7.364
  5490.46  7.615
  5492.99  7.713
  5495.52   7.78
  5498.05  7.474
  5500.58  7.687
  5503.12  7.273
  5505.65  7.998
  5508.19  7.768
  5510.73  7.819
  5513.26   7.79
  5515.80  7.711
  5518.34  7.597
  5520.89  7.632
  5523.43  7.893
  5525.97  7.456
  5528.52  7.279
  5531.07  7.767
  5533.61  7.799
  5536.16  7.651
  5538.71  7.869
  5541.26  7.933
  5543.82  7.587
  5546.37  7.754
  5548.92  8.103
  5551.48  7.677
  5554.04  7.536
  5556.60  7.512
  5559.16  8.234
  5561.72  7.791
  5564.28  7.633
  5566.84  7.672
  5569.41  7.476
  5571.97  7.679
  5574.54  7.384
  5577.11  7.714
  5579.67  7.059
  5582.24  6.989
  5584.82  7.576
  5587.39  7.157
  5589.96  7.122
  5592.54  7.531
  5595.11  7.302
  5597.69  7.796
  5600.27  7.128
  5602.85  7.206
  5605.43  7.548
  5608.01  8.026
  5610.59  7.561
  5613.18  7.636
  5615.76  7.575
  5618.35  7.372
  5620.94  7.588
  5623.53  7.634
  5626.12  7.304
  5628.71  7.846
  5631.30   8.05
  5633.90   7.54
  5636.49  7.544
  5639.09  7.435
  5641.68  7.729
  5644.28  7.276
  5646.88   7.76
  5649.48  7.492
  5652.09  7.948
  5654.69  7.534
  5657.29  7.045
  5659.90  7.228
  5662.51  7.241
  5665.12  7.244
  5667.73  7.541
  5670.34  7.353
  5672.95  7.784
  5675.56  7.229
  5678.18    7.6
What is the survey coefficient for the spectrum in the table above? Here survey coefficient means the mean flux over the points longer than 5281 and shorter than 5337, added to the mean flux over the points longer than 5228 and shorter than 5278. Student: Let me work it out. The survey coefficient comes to 15.69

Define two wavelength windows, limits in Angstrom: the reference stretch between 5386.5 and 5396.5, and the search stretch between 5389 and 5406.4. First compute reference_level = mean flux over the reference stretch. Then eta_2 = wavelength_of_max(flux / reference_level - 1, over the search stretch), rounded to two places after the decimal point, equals 5395.22 Angstrom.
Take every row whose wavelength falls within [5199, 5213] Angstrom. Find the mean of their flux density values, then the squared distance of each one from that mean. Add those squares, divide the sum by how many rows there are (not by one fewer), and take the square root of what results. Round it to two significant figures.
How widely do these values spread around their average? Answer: 0.24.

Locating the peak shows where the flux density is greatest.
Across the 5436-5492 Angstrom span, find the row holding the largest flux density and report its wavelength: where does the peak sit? 5440.12 Angstrom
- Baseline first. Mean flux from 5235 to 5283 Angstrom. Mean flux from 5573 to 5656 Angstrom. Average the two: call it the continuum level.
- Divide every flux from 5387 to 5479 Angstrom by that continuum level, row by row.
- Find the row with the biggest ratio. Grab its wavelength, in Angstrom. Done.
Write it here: 5440.12 Angstrom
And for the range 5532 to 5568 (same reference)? 5559.16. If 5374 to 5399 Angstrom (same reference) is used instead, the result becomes 5395.22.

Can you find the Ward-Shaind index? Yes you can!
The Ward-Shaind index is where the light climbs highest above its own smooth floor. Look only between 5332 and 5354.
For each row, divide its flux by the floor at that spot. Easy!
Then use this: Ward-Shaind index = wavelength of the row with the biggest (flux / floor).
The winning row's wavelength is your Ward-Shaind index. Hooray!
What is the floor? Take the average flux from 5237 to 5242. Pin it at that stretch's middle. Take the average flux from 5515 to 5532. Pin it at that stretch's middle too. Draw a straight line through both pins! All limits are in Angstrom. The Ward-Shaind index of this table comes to 5335.91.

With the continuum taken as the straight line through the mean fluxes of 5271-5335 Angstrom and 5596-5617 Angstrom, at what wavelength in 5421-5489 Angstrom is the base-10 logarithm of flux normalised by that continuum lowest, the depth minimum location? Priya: 5435.12 Angstrom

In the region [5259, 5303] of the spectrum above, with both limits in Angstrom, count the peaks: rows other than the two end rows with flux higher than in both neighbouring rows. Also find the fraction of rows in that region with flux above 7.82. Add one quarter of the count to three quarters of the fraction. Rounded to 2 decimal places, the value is 1.71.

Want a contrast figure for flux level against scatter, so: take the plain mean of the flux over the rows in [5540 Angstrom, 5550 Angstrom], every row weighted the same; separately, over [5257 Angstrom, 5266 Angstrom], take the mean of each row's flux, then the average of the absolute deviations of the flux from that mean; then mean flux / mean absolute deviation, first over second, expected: 17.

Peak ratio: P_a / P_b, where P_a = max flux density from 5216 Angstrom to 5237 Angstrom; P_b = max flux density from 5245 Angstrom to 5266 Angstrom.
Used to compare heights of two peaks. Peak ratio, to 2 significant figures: 0.97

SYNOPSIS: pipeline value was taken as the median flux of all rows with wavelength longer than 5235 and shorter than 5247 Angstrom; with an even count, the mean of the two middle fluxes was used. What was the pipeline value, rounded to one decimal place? 8.1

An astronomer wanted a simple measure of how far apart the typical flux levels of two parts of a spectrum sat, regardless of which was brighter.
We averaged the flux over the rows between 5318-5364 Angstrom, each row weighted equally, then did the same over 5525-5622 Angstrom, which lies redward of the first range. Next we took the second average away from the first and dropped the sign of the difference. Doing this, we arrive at 0.25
